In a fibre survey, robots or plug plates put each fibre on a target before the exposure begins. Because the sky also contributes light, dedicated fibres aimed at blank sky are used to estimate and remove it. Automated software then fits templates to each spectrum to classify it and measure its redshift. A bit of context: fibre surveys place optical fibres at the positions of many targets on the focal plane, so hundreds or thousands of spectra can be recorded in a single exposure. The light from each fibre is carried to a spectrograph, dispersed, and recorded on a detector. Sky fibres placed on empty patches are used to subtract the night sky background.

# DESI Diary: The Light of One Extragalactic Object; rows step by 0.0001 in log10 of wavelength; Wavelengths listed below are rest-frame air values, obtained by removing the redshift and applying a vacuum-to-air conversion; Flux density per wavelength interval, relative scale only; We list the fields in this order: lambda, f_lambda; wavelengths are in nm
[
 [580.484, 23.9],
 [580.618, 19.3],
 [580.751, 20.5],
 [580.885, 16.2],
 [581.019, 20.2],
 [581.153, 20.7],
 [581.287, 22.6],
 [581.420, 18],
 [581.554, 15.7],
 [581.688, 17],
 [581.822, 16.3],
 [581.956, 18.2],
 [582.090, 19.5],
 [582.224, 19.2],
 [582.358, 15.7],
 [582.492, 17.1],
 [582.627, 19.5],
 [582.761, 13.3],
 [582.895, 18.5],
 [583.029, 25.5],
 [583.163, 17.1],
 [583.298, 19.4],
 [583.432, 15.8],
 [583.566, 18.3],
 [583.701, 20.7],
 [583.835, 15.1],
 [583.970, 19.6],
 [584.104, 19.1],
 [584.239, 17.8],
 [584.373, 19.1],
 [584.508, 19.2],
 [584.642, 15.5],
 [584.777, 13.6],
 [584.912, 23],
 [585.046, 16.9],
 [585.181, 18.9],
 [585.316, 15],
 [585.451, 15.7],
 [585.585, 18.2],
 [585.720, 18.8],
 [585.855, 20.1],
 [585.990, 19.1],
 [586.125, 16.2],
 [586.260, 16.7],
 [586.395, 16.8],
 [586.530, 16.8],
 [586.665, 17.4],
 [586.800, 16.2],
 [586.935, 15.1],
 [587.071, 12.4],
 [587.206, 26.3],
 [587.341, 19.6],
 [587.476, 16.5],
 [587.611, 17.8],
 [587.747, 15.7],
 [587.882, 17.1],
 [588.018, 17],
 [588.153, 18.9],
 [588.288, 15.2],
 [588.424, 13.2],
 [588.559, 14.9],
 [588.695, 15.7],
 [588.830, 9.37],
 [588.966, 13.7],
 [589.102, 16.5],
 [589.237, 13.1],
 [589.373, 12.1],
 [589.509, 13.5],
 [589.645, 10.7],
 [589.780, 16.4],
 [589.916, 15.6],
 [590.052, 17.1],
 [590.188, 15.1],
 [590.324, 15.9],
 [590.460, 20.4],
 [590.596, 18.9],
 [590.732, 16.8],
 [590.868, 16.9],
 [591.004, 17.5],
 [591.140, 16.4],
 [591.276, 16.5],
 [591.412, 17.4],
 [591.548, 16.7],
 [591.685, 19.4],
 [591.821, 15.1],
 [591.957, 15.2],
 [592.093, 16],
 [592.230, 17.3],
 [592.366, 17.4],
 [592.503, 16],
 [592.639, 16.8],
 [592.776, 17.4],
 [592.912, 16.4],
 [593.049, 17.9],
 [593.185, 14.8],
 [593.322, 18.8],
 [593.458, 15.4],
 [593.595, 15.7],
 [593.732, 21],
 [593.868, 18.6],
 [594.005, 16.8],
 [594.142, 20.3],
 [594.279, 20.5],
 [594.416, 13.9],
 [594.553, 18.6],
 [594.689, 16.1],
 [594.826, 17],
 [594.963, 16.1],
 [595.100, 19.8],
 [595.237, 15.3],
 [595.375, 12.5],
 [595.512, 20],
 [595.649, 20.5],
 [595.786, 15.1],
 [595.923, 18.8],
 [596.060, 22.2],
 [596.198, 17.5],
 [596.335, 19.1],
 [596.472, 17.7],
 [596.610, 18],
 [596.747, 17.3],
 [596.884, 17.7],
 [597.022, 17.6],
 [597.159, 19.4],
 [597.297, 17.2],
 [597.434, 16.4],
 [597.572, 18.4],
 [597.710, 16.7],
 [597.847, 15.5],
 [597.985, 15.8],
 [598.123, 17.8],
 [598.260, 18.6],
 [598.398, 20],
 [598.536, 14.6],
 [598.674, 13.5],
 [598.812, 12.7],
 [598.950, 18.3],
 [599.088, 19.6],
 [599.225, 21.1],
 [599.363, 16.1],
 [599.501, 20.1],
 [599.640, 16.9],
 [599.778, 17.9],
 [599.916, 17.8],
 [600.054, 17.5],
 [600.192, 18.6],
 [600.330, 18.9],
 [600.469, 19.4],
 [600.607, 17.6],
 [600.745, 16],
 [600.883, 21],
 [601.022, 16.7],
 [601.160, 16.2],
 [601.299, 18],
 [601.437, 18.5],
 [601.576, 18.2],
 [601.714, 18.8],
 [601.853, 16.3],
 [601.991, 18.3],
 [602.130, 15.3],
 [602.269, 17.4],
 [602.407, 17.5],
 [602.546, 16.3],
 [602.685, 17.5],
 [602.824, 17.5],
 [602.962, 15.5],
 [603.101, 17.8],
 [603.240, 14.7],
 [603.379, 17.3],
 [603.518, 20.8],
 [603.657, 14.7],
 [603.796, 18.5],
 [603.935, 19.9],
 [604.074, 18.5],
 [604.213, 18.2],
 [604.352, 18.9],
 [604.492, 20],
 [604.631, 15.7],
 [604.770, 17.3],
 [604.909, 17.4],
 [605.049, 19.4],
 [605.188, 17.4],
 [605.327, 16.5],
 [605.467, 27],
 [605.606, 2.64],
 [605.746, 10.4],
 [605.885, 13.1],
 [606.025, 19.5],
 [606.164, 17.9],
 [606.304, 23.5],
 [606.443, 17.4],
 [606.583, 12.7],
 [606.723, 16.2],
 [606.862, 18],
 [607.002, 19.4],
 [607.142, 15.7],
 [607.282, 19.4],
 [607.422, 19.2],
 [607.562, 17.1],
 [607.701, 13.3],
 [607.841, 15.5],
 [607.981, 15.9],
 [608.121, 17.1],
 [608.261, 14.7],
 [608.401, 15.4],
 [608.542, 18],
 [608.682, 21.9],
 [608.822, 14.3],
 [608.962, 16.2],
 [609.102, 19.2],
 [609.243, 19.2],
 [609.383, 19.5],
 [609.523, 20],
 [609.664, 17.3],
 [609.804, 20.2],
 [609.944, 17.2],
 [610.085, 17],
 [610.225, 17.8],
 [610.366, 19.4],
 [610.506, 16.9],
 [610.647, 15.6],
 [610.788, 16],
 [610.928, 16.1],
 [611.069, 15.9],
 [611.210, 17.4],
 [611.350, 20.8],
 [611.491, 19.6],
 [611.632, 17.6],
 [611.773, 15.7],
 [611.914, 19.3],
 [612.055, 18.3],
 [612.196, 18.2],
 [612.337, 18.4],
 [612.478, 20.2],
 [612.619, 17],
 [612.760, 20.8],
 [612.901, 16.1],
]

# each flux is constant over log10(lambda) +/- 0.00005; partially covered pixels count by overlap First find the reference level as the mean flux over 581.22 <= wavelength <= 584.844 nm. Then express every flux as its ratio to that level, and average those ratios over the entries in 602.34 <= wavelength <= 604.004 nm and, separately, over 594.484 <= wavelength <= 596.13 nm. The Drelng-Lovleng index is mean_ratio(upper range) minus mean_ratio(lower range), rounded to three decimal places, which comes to -0.019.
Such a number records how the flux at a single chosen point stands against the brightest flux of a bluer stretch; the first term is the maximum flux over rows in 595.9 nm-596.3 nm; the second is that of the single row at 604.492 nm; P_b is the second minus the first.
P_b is -2.2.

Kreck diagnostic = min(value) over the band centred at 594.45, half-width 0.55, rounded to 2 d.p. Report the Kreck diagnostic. 13.90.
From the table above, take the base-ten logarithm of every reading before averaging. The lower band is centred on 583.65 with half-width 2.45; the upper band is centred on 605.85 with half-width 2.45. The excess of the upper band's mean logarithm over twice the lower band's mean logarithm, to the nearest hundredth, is -1.29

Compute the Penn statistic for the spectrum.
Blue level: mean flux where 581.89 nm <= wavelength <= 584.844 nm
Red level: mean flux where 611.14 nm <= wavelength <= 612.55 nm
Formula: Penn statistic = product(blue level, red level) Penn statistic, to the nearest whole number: 335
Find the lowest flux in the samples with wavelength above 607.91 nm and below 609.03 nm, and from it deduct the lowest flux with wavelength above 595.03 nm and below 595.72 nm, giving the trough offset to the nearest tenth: 1.8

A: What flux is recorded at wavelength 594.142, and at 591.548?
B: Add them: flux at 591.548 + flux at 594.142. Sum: 37.0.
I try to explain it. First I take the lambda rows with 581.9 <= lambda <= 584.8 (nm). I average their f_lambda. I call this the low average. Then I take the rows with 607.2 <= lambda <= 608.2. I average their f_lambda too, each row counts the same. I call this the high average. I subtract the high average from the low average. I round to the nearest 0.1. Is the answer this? 1.3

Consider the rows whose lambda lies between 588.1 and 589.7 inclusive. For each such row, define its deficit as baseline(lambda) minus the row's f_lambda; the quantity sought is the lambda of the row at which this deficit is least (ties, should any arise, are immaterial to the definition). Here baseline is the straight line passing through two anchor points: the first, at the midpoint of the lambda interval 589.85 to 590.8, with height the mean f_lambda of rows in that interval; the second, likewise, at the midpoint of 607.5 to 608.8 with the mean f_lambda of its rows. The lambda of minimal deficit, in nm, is 588.153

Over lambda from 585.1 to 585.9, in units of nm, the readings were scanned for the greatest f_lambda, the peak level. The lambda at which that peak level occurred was 585.855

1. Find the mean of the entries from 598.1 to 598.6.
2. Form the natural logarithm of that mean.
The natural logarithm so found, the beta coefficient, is 2.88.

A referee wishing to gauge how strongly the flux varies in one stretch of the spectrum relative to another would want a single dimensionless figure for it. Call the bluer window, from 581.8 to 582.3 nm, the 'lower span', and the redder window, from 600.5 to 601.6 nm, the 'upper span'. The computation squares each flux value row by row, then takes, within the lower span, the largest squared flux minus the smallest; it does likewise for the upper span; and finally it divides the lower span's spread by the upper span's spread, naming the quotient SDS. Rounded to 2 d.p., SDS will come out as 0.62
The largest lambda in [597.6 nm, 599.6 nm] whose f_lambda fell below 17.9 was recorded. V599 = 599.363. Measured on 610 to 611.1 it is 611.069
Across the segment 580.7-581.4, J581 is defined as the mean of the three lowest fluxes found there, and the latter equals 19.0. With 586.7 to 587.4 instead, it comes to 14.6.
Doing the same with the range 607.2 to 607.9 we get 15.3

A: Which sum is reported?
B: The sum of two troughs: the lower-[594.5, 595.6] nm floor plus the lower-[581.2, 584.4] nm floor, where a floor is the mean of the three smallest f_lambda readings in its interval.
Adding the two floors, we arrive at 29.3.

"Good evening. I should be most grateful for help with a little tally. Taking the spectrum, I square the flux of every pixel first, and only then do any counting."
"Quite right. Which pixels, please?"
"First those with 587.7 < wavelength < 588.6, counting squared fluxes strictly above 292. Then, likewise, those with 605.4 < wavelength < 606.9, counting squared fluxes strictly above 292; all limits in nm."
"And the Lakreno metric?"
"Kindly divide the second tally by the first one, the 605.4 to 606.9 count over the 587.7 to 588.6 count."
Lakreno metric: 3.0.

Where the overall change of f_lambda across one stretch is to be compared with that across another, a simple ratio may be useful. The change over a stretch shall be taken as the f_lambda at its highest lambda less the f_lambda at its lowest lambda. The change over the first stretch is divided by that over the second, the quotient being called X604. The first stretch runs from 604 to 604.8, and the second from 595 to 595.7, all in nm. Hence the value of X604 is -1.7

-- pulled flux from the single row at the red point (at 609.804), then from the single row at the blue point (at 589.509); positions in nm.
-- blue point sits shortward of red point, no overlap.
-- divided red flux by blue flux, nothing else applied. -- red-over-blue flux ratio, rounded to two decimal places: 1.50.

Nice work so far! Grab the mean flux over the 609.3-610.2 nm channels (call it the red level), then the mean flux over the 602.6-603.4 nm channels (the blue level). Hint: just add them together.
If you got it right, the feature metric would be 35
